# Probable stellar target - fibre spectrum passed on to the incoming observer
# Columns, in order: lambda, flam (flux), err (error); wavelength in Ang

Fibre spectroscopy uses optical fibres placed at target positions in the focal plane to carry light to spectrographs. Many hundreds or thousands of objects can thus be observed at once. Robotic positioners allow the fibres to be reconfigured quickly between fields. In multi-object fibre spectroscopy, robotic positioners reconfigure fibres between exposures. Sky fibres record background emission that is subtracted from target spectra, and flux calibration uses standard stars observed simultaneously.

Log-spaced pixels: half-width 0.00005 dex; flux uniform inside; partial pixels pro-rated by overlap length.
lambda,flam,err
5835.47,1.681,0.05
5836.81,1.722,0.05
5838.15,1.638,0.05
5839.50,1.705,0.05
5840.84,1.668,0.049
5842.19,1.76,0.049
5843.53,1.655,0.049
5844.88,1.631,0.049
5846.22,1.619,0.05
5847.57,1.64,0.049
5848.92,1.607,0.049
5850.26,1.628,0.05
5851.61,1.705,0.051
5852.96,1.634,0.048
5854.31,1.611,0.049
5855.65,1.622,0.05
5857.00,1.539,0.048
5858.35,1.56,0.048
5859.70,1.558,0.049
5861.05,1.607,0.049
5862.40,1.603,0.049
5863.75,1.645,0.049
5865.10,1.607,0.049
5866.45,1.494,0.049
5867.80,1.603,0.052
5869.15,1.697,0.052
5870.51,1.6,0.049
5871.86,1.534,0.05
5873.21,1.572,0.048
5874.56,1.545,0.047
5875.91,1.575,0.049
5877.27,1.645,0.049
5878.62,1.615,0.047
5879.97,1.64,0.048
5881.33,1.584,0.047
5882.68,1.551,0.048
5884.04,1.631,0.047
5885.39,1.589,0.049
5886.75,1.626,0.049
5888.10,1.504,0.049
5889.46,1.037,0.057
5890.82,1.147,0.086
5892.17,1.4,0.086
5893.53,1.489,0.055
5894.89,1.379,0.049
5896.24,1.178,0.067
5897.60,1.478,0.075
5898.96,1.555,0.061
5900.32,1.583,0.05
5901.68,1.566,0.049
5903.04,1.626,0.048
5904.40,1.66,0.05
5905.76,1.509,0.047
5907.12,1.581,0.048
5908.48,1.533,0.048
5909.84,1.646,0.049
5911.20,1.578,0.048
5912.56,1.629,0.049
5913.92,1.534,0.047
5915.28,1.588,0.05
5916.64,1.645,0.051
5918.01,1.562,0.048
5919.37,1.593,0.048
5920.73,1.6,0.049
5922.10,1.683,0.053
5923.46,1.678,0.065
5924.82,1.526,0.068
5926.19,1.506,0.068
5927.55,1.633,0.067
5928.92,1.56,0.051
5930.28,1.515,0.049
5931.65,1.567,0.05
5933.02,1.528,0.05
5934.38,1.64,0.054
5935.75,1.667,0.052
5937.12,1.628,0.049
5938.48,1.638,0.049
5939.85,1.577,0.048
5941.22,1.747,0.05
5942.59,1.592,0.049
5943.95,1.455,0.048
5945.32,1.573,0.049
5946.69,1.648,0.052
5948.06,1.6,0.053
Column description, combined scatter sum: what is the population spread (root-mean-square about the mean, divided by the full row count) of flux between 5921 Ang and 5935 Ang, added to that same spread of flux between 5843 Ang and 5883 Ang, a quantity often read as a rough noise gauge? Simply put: 0.111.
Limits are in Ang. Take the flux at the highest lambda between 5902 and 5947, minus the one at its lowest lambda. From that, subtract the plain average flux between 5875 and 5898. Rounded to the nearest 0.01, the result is -1.45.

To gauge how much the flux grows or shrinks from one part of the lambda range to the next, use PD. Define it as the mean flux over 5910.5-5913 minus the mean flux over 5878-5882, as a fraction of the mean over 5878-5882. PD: -0.006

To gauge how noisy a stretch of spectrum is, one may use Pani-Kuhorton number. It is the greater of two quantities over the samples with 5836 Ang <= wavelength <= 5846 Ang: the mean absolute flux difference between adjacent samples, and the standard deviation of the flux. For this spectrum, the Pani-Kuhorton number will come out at 0.068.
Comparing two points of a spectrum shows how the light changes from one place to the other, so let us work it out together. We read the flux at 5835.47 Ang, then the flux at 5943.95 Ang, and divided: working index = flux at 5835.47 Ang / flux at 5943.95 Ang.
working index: 1.155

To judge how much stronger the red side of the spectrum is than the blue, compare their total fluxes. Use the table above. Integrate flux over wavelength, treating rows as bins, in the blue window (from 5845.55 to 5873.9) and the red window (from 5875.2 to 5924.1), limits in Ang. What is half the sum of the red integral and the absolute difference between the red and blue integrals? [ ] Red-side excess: 53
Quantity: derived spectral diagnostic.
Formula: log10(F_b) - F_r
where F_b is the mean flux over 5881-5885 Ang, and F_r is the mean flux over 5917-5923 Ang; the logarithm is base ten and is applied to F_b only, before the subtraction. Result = -1.41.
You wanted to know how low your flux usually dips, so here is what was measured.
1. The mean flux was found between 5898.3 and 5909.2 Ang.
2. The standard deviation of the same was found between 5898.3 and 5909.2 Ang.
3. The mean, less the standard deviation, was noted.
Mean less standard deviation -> 1.53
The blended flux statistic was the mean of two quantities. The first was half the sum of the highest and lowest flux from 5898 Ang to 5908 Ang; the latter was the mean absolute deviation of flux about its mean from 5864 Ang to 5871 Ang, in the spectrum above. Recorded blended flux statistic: 0.814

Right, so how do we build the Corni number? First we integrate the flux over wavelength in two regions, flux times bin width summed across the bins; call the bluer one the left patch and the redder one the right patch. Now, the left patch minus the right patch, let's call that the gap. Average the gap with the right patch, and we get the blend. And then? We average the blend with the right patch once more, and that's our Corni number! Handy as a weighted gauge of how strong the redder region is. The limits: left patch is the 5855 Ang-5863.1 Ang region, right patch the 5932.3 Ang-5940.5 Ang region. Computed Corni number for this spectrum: 9.81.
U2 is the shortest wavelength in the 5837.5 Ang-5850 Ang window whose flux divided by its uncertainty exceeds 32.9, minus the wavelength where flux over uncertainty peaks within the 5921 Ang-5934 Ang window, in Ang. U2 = -82.6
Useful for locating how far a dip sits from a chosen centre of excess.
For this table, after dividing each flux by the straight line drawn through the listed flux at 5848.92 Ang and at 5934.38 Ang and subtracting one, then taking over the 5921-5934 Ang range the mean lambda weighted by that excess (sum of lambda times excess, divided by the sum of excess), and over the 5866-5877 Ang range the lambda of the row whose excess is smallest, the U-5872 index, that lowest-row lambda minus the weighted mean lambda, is -63.5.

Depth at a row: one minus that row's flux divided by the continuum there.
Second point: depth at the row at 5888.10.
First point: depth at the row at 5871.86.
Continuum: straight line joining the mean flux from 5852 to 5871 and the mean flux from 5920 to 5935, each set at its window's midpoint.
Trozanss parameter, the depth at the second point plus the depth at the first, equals 0.10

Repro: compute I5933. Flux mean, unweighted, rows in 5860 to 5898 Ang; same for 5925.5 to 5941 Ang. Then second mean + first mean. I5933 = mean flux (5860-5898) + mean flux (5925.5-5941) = 3.11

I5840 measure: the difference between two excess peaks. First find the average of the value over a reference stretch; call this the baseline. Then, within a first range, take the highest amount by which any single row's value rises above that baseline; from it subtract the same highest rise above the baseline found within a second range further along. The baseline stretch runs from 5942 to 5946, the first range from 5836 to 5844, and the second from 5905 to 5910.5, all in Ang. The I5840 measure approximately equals 0.11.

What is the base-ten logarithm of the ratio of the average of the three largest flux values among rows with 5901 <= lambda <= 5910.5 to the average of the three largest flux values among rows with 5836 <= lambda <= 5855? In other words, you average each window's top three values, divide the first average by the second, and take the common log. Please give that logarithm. -0.02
